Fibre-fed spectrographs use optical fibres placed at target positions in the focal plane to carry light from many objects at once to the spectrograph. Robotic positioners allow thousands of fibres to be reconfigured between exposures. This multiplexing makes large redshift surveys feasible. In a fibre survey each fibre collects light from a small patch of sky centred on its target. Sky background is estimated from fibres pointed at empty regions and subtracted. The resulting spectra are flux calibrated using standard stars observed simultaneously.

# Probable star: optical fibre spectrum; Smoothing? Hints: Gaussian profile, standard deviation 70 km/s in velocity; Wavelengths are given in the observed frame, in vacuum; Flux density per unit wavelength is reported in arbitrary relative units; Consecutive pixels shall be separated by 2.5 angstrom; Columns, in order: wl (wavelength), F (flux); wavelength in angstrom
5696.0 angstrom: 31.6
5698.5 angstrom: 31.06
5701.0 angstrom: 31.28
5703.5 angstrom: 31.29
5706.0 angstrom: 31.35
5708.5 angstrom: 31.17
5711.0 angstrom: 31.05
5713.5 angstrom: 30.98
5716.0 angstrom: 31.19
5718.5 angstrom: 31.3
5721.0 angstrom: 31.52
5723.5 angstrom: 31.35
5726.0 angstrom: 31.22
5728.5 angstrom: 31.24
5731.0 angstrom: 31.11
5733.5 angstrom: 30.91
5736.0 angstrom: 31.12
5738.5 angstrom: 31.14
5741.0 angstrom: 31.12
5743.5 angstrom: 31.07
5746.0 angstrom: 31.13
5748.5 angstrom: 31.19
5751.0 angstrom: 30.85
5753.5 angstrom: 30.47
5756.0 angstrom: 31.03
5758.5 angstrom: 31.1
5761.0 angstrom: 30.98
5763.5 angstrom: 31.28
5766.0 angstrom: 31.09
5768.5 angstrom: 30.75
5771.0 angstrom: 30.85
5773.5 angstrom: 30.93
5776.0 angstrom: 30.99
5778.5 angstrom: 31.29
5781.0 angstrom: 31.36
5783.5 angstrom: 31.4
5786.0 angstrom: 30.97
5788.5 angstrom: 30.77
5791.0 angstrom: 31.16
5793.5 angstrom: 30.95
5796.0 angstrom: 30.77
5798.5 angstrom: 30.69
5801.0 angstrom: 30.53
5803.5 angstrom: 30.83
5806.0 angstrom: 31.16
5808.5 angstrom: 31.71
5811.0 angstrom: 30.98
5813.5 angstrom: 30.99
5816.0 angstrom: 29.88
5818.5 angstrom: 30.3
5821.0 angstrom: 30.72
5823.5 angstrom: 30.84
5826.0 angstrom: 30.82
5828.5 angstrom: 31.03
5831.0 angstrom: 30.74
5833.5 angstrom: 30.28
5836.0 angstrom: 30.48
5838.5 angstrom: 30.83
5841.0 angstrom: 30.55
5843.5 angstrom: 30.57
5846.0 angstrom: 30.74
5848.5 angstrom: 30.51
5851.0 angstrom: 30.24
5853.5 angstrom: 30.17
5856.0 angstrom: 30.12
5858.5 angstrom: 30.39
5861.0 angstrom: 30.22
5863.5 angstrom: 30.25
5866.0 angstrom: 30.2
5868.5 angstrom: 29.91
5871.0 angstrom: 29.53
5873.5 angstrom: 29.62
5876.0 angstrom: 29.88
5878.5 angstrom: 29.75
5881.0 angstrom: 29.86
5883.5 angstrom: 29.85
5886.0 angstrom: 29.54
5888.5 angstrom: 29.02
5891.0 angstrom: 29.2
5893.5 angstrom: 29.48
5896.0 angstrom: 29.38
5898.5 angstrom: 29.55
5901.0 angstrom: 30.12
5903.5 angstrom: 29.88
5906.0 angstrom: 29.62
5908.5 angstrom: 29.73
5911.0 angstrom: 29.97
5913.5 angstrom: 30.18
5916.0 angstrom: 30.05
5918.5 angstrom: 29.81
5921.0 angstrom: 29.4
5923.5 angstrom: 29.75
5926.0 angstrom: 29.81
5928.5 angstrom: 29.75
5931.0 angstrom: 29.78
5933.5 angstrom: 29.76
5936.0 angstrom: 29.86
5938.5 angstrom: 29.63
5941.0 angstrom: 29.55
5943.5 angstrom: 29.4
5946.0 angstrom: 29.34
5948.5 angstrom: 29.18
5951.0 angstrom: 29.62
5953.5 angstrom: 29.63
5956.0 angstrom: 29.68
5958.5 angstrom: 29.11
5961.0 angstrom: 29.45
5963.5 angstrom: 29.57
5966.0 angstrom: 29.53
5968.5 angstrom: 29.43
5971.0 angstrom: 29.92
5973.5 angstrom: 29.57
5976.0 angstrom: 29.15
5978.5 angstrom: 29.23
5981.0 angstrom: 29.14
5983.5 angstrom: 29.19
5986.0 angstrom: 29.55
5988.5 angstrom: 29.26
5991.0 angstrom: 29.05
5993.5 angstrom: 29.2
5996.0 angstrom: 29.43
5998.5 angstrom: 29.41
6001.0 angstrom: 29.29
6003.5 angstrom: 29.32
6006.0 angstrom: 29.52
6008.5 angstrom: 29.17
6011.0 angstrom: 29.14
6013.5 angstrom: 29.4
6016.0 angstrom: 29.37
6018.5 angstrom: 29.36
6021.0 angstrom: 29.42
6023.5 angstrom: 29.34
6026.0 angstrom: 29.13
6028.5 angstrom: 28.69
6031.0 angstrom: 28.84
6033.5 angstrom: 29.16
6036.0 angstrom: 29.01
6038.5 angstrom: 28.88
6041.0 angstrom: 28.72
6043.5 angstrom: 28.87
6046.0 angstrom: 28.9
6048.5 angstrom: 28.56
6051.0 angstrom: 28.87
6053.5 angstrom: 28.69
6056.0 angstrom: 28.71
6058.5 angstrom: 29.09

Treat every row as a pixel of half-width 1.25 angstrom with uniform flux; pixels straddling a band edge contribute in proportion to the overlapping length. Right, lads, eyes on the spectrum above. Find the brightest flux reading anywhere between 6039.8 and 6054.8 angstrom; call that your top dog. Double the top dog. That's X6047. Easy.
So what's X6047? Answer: 57.8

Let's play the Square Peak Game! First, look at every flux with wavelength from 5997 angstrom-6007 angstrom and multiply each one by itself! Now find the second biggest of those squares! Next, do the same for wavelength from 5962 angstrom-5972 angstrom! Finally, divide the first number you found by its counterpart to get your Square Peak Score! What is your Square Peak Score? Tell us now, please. 0.99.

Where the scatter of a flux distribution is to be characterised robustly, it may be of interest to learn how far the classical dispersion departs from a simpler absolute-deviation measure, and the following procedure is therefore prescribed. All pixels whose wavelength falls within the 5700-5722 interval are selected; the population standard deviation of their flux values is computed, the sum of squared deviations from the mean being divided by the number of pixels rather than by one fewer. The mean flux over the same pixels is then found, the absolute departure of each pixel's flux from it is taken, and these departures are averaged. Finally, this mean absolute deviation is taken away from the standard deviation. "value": 0.029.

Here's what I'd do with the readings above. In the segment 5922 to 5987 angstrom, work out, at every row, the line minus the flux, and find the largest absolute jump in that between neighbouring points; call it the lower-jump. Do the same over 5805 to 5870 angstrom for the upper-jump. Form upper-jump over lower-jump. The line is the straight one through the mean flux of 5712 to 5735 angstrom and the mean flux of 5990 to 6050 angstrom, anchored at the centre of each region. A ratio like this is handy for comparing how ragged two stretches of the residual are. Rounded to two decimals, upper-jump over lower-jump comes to 1.98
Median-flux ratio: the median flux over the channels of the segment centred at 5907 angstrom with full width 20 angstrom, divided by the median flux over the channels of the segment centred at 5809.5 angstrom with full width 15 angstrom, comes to 0.966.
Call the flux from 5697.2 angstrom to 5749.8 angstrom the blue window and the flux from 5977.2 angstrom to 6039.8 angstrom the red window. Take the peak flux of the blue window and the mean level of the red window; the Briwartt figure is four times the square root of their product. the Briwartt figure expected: 121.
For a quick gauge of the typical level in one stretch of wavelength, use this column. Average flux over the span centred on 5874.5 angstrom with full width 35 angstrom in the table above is 29.8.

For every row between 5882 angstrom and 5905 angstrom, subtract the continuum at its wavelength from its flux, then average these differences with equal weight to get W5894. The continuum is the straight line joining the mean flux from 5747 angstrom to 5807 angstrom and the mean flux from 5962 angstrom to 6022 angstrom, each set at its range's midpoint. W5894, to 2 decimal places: -0.54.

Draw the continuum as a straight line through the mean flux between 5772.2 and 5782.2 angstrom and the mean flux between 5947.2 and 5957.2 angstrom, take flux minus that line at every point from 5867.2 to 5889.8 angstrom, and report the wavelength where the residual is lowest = 5888.5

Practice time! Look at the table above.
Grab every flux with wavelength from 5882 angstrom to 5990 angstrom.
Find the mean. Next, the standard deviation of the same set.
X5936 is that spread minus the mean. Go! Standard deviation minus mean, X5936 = -29.3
